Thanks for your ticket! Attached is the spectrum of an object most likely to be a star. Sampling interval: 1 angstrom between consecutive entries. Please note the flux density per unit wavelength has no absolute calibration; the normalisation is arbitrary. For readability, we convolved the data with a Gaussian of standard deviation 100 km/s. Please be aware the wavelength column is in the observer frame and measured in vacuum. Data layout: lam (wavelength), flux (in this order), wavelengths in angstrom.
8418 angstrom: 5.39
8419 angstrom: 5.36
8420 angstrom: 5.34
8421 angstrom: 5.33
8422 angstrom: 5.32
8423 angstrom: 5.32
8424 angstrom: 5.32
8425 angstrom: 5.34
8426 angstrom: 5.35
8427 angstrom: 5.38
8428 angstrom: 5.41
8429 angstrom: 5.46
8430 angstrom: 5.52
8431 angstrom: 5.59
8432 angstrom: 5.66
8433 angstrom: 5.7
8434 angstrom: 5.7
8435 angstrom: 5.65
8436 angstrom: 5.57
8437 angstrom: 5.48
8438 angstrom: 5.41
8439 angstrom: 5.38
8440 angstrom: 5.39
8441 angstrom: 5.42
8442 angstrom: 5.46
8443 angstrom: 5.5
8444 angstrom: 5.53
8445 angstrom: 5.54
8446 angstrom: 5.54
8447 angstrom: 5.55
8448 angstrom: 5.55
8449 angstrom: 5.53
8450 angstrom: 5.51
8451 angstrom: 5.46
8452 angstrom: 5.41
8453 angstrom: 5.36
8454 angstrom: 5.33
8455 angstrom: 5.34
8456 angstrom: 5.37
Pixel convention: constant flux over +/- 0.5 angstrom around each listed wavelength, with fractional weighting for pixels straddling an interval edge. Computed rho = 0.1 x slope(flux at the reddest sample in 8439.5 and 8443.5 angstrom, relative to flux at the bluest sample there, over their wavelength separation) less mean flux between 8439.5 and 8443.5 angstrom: -5.44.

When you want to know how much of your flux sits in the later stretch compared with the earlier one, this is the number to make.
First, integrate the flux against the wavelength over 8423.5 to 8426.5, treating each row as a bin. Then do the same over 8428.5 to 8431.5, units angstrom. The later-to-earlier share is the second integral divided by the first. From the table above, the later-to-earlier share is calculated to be 1.03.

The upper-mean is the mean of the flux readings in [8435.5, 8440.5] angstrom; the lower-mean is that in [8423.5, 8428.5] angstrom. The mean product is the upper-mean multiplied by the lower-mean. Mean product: 29.2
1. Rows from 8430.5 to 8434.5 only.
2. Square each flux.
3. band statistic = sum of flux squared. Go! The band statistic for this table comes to 128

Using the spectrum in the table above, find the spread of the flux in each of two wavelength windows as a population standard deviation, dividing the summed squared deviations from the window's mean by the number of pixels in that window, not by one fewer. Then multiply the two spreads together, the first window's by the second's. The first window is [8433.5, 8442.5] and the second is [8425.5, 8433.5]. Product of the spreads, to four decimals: 0.0136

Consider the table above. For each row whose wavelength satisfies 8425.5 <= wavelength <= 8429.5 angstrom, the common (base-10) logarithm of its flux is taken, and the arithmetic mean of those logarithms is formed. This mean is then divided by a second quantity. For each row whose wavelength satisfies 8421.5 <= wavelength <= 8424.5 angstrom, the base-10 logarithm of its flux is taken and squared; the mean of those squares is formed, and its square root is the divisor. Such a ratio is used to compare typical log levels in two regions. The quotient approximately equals 1.01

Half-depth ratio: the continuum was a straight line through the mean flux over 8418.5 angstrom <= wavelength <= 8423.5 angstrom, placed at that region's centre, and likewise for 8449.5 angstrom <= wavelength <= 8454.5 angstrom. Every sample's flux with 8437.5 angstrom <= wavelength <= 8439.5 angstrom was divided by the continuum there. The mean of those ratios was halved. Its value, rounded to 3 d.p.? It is 0.501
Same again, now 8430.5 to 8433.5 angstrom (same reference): 0.527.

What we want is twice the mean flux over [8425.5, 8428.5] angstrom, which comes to 10.8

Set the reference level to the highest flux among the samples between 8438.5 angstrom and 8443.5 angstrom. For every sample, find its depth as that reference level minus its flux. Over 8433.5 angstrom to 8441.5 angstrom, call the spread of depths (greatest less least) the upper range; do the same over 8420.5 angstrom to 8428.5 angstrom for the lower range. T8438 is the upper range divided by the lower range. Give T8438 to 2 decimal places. 3.56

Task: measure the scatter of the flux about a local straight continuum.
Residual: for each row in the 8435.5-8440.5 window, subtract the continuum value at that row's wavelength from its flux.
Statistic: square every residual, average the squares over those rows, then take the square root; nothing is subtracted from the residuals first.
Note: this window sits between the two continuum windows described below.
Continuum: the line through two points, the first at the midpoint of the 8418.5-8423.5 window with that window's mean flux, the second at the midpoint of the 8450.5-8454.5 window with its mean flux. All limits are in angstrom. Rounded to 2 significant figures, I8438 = 0.11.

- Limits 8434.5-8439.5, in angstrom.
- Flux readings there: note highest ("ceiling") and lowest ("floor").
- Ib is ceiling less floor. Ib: 0.27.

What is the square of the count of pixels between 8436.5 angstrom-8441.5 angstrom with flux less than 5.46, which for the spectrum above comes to 16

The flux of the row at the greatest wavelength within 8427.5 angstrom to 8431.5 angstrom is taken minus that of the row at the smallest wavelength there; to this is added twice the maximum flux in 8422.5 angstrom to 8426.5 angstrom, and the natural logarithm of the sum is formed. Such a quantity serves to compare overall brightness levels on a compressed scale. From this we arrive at 2.39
